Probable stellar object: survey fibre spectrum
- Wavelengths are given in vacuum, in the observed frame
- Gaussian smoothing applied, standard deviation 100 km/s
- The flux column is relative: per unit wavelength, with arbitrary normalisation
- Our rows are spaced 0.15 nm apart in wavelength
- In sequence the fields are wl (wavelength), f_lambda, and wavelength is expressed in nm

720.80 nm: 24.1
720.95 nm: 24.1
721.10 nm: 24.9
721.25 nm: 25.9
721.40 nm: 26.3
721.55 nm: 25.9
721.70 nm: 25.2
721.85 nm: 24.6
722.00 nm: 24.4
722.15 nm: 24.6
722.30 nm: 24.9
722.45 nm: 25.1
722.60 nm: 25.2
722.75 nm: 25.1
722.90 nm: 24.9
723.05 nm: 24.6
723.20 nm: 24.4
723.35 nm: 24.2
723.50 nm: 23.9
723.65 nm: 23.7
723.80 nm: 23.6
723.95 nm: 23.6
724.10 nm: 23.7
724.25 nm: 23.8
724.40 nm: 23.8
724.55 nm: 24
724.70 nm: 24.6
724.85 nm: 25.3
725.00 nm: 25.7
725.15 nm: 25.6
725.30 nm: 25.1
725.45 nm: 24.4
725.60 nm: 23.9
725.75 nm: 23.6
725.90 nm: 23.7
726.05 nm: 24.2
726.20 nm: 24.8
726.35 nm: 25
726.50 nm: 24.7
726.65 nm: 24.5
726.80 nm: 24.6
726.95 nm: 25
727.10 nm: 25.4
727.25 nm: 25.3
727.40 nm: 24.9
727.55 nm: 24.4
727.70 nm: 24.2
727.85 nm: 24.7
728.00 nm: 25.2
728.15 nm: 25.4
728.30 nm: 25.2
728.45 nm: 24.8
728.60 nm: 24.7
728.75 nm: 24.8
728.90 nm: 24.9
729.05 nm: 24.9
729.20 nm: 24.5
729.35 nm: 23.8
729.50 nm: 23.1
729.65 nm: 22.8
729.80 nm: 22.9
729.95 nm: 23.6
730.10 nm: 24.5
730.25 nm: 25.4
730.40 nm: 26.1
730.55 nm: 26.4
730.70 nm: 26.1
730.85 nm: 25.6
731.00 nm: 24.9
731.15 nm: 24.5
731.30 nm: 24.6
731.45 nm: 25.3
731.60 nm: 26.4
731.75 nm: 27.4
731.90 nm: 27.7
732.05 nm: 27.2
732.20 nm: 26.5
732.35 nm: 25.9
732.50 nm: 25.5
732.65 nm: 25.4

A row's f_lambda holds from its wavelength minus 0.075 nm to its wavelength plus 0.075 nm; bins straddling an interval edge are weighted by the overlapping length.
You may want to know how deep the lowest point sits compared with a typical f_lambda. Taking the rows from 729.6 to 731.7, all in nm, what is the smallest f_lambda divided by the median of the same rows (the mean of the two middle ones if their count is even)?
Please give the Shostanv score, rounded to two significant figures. 0.91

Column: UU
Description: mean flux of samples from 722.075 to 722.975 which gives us 25.0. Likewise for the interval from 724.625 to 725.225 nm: 25.3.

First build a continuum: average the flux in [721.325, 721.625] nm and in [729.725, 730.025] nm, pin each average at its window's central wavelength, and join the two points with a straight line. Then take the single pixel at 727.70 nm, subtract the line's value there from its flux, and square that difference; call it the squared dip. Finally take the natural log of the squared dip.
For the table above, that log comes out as -3.1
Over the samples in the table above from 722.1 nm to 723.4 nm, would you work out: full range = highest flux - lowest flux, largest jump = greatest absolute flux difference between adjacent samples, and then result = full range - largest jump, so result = 0.70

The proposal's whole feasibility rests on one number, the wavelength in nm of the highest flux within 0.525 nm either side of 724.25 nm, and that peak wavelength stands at 724.70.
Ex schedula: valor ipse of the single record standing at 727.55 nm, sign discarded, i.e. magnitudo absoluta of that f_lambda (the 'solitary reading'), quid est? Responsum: 24.4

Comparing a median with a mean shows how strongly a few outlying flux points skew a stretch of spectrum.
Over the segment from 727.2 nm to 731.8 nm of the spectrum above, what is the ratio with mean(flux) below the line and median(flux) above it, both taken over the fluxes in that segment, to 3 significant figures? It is 1.00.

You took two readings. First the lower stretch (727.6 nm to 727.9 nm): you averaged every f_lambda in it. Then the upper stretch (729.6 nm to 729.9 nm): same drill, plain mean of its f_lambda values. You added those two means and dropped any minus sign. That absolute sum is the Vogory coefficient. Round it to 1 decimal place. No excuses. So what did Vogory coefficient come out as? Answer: 47.3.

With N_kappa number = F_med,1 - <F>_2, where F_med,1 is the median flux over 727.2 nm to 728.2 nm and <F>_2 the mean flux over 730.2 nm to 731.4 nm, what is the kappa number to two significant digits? -0.55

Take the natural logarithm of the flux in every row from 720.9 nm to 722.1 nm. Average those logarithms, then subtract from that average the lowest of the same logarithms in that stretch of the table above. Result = 0.043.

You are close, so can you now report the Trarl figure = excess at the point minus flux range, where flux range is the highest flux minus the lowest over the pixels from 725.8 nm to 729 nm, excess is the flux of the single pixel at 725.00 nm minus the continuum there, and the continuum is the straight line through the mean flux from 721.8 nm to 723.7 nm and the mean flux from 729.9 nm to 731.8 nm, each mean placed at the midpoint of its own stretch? -0.8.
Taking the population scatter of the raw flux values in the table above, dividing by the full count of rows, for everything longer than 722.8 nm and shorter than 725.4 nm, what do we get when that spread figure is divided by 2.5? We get 0.278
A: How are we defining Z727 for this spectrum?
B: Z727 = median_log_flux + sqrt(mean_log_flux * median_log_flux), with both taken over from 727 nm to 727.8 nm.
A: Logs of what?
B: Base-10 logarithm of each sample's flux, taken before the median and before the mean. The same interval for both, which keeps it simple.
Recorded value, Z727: 2.79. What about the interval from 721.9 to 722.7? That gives 2.79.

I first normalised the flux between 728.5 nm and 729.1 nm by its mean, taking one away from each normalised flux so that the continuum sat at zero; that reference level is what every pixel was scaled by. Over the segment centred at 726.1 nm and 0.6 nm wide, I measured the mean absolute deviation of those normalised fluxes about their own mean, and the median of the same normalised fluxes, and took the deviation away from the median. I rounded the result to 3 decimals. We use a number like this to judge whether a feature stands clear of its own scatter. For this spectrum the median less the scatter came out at -0.032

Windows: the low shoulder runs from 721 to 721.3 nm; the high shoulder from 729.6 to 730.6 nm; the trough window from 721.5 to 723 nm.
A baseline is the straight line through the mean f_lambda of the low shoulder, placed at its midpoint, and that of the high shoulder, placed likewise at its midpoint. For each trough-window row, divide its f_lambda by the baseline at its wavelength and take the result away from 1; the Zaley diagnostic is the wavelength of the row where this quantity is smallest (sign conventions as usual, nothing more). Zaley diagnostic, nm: 721.55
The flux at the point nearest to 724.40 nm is 23.8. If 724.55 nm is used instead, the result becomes 24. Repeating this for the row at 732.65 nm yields 25.4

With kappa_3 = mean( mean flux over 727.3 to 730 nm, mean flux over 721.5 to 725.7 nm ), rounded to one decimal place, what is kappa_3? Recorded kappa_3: 24.5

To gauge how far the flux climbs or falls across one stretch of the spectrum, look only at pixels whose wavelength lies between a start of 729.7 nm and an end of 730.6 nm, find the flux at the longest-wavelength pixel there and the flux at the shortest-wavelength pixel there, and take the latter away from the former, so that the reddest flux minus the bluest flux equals 3.5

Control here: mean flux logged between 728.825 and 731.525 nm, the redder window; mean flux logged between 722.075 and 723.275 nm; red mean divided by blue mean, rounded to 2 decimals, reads 0.99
